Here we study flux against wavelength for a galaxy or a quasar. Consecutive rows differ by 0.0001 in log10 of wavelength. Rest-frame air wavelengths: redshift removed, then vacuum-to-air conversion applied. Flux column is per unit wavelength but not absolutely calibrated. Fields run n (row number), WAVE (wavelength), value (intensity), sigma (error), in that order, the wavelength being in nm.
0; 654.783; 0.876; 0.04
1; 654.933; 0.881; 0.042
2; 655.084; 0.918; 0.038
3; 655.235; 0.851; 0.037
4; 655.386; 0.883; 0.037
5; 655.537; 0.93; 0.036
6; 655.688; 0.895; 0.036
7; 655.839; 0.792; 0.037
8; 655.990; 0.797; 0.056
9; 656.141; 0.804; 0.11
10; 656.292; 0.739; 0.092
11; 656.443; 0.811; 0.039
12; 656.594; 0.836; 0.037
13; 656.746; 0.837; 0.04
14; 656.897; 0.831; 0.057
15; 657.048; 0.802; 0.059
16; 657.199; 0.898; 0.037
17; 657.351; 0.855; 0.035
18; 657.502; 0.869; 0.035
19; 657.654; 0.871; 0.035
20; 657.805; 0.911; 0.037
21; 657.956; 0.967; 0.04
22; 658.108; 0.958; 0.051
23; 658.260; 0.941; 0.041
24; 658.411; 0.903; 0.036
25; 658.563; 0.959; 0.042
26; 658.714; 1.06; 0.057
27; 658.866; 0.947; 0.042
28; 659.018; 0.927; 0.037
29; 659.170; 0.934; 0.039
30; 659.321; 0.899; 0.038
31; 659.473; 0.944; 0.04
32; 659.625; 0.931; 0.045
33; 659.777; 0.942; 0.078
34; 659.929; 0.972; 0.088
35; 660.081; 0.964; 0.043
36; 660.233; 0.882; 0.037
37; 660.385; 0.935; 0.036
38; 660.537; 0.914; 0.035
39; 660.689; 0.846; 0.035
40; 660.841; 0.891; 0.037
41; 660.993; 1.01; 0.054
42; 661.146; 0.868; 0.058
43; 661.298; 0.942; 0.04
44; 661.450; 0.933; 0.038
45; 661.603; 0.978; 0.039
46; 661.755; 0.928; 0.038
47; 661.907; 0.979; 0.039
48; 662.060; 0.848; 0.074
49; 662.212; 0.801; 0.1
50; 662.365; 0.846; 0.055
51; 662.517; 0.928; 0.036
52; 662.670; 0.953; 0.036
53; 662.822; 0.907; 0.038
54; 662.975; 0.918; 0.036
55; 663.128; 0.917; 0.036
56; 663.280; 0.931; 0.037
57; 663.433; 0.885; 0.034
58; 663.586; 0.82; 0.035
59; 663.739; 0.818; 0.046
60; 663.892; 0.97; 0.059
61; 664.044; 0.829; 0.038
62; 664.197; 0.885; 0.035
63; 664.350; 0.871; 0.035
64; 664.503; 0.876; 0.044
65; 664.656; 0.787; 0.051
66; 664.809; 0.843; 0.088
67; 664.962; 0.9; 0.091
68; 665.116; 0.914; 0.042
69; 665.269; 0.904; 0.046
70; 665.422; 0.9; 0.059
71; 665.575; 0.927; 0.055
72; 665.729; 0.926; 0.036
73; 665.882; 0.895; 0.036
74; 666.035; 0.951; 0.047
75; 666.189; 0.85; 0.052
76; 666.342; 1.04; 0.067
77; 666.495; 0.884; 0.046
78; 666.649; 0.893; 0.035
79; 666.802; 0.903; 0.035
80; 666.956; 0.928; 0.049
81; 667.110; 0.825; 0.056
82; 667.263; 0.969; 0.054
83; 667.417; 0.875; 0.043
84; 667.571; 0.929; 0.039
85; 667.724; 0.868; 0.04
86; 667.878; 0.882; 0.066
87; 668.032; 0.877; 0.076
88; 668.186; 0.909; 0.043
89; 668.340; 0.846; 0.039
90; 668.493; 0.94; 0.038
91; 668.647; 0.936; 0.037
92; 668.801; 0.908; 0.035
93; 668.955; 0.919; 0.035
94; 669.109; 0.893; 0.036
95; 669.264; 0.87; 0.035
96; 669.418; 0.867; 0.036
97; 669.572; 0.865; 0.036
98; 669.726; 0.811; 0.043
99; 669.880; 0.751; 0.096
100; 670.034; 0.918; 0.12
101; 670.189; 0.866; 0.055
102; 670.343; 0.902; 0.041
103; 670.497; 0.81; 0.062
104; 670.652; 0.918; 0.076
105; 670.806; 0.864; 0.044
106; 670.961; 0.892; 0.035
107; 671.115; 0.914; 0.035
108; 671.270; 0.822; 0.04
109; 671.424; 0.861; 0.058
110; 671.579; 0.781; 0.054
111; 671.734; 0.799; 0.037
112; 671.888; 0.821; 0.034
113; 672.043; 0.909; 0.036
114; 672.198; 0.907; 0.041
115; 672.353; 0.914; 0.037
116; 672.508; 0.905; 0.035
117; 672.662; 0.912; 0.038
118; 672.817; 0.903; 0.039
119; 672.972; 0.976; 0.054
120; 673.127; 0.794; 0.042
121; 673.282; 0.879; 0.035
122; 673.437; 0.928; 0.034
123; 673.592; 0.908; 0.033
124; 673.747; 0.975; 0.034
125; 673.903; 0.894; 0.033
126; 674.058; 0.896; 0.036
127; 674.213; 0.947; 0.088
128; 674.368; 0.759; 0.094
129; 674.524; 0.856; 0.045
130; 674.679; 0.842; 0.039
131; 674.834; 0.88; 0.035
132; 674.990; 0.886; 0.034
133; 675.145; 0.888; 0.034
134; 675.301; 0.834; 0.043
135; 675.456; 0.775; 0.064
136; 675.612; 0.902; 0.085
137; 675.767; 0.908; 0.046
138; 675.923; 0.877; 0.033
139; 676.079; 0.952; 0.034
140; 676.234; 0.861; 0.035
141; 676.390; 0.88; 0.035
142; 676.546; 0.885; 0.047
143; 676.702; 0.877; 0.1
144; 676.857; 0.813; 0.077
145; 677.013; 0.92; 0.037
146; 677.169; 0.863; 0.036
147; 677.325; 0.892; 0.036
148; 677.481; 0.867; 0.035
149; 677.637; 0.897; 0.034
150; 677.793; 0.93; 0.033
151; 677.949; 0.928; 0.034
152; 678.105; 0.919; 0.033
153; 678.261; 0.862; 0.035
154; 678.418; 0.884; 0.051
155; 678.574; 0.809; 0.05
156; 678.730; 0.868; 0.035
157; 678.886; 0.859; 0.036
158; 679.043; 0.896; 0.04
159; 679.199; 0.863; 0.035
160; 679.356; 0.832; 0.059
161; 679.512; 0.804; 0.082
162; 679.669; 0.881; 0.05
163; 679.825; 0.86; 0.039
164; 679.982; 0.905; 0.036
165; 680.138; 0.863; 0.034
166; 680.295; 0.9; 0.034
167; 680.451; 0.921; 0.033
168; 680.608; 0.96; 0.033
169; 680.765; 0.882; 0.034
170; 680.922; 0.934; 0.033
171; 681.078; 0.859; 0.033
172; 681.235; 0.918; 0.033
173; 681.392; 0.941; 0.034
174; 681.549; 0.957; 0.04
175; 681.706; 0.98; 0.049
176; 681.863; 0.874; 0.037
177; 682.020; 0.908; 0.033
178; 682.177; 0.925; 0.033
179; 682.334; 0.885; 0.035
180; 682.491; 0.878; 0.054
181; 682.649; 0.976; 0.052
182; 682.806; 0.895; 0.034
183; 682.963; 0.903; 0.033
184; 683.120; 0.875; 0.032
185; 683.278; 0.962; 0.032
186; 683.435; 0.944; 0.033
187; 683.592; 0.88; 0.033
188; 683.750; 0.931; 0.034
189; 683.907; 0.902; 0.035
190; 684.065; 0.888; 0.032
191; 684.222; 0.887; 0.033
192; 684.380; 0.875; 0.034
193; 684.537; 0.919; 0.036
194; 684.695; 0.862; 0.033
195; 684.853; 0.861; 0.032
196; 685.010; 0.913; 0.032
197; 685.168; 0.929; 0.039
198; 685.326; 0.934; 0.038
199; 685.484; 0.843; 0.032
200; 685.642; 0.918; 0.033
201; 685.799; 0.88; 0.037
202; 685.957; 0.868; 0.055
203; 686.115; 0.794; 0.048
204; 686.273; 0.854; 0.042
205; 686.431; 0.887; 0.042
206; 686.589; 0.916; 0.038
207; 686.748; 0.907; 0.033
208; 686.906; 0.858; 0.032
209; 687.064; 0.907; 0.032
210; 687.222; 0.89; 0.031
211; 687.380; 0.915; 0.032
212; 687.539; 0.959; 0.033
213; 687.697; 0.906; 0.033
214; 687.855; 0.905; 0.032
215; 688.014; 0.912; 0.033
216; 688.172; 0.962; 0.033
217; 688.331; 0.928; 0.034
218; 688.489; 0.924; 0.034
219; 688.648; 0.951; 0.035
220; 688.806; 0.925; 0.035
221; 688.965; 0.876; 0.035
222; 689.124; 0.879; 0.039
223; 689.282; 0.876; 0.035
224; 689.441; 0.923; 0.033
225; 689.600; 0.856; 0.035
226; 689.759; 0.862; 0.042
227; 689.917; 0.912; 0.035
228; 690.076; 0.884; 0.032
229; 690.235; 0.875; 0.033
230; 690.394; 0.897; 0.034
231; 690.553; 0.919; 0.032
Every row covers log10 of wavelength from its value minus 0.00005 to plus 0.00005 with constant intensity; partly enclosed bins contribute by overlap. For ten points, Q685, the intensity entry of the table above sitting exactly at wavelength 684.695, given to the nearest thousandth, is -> 0.862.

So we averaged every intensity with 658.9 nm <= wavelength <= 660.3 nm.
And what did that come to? 0.93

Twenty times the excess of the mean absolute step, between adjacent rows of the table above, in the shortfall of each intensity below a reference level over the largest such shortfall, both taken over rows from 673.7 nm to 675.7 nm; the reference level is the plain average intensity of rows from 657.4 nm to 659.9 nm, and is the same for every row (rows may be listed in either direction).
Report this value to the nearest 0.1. -2.3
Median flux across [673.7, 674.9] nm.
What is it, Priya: 0.887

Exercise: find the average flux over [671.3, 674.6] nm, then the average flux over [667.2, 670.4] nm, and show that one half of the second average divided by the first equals 0.502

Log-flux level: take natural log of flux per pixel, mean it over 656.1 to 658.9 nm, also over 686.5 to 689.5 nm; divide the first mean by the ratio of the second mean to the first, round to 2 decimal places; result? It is -0.17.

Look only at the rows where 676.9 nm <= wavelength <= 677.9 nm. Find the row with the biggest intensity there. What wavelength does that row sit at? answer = 677.793 nm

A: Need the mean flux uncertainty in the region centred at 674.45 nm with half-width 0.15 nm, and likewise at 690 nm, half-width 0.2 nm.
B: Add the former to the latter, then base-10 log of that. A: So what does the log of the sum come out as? -0.987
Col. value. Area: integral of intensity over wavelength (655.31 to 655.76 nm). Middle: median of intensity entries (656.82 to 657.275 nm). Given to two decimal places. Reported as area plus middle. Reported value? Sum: 1.24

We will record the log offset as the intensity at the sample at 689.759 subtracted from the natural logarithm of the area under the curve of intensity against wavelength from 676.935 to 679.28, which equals -0.134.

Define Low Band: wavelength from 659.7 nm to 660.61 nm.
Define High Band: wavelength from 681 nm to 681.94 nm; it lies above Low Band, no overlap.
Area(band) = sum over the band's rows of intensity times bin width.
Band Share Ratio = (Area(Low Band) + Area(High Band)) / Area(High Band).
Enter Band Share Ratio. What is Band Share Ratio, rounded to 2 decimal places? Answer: 1.98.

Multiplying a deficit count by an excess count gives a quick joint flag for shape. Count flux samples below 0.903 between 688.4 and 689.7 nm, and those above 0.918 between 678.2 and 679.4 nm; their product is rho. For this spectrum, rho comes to 0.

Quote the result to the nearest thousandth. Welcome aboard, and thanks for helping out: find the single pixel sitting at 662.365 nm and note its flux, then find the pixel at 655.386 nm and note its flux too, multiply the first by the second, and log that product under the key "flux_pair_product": 0.747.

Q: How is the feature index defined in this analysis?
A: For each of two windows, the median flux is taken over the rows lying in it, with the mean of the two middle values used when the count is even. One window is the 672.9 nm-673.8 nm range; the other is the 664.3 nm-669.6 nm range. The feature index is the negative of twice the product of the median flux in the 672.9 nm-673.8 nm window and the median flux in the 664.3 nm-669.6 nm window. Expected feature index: -1.64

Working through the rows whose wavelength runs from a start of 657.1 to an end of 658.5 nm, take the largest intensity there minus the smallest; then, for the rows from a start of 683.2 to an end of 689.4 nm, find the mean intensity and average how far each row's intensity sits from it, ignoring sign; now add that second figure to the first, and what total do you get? 0.14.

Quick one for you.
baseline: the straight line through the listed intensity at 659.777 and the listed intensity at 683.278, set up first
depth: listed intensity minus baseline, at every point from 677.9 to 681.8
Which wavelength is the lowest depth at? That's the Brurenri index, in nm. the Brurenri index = 679.512 nm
